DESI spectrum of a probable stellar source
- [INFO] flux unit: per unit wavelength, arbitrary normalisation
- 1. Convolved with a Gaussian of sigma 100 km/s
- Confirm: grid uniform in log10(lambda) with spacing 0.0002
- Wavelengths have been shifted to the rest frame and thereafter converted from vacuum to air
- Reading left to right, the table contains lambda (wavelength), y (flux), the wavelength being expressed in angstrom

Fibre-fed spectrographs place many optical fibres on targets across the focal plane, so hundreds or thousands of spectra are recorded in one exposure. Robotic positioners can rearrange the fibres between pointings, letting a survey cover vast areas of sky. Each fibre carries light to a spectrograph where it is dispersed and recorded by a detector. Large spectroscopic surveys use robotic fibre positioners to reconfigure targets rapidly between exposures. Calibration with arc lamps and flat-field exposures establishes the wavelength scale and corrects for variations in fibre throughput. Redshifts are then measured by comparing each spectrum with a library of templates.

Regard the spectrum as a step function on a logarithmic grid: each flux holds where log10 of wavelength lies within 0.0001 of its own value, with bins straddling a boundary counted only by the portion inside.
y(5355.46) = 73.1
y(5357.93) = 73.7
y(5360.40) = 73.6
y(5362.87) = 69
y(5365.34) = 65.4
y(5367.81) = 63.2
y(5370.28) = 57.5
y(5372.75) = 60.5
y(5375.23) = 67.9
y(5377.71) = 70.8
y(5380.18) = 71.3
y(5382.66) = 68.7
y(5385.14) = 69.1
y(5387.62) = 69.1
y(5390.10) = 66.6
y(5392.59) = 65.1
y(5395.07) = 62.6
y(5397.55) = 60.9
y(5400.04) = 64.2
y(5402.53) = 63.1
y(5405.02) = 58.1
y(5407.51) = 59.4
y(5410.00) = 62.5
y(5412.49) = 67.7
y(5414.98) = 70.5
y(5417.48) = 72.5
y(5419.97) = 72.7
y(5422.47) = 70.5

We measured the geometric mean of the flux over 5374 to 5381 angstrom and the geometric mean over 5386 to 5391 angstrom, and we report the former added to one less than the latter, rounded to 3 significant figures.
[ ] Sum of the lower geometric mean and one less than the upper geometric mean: 137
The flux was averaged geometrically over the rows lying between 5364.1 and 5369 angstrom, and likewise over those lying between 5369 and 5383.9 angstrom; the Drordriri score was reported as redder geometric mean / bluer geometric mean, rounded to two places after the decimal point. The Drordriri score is 1.03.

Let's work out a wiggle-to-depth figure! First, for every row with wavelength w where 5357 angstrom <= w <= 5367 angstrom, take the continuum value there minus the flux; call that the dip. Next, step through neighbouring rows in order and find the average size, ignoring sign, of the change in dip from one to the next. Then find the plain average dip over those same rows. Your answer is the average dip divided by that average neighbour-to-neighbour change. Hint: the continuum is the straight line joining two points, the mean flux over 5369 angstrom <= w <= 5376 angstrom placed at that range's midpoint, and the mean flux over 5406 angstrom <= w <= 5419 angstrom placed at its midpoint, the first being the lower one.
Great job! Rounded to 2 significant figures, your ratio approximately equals -3.2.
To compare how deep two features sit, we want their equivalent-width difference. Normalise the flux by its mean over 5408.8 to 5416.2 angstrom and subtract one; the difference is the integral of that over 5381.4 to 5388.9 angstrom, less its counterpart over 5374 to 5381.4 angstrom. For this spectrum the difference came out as -0.1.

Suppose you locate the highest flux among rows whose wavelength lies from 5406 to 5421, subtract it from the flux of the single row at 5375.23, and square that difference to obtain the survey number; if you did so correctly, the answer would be 23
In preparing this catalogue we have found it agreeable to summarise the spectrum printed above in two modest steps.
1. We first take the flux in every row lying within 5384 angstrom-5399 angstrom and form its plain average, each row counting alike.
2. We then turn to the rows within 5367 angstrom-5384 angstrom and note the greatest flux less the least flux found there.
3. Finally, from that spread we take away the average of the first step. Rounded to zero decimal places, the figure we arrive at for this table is -52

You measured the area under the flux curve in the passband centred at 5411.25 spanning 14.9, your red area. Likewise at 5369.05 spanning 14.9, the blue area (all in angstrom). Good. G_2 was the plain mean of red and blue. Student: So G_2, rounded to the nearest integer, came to 961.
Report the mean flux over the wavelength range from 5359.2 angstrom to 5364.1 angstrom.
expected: 71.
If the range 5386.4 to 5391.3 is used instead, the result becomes 68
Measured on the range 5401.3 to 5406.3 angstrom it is 61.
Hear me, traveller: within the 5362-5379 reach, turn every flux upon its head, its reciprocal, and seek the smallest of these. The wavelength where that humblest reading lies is 5377.71 angstrom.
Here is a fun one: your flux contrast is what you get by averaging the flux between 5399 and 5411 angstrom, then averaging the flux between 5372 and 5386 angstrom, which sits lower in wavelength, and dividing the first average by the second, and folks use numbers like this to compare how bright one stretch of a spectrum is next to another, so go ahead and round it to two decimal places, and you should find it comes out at 0.90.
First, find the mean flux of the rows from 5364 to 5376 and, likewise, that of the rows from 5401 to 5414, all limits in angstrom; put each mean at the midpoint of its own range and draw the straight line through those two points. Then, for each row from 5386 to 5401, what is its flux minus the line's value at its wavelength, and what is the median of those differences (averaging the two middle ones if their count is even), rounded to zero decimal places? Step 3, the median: 2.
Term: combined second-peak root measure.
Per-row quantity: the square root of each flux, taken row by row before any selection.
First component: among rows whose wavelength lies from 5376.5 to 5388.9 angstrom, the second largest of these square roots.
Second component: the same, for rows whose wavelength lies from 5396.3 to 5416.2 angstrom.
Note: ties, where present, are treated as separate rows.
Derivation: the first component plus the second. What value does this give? 16.6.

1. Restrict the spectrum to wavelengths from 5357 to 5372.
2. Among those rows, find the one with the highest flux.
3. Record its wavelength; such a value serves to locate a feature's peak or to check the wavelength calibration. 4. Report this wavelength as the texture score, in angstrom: 5357.93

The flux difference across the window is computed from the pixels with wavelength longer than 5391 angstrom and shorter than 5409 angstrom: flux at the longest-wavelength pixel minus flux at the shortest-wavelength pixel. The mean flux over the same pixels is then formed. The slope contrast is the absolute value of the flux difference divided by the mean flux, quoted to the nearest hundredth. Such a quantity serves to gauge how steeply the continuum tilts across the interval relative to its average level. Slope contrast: 0.09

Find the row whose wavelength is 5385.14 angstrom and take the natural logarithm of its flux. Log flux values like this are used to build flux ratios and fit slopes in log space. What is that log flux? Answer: 4.24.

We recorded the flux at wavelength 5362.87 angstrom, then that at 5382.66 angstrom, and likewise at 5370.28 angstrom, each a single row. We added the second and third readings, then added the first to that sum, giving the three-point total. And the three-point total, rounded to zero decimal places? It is 195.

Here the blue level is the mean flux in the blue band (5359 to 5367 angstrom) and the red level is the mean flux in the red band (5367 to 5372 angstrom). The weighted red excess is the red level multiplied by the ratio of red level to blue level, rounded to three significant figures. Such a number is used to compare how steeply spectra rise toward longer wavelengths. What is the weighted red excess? 52.5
